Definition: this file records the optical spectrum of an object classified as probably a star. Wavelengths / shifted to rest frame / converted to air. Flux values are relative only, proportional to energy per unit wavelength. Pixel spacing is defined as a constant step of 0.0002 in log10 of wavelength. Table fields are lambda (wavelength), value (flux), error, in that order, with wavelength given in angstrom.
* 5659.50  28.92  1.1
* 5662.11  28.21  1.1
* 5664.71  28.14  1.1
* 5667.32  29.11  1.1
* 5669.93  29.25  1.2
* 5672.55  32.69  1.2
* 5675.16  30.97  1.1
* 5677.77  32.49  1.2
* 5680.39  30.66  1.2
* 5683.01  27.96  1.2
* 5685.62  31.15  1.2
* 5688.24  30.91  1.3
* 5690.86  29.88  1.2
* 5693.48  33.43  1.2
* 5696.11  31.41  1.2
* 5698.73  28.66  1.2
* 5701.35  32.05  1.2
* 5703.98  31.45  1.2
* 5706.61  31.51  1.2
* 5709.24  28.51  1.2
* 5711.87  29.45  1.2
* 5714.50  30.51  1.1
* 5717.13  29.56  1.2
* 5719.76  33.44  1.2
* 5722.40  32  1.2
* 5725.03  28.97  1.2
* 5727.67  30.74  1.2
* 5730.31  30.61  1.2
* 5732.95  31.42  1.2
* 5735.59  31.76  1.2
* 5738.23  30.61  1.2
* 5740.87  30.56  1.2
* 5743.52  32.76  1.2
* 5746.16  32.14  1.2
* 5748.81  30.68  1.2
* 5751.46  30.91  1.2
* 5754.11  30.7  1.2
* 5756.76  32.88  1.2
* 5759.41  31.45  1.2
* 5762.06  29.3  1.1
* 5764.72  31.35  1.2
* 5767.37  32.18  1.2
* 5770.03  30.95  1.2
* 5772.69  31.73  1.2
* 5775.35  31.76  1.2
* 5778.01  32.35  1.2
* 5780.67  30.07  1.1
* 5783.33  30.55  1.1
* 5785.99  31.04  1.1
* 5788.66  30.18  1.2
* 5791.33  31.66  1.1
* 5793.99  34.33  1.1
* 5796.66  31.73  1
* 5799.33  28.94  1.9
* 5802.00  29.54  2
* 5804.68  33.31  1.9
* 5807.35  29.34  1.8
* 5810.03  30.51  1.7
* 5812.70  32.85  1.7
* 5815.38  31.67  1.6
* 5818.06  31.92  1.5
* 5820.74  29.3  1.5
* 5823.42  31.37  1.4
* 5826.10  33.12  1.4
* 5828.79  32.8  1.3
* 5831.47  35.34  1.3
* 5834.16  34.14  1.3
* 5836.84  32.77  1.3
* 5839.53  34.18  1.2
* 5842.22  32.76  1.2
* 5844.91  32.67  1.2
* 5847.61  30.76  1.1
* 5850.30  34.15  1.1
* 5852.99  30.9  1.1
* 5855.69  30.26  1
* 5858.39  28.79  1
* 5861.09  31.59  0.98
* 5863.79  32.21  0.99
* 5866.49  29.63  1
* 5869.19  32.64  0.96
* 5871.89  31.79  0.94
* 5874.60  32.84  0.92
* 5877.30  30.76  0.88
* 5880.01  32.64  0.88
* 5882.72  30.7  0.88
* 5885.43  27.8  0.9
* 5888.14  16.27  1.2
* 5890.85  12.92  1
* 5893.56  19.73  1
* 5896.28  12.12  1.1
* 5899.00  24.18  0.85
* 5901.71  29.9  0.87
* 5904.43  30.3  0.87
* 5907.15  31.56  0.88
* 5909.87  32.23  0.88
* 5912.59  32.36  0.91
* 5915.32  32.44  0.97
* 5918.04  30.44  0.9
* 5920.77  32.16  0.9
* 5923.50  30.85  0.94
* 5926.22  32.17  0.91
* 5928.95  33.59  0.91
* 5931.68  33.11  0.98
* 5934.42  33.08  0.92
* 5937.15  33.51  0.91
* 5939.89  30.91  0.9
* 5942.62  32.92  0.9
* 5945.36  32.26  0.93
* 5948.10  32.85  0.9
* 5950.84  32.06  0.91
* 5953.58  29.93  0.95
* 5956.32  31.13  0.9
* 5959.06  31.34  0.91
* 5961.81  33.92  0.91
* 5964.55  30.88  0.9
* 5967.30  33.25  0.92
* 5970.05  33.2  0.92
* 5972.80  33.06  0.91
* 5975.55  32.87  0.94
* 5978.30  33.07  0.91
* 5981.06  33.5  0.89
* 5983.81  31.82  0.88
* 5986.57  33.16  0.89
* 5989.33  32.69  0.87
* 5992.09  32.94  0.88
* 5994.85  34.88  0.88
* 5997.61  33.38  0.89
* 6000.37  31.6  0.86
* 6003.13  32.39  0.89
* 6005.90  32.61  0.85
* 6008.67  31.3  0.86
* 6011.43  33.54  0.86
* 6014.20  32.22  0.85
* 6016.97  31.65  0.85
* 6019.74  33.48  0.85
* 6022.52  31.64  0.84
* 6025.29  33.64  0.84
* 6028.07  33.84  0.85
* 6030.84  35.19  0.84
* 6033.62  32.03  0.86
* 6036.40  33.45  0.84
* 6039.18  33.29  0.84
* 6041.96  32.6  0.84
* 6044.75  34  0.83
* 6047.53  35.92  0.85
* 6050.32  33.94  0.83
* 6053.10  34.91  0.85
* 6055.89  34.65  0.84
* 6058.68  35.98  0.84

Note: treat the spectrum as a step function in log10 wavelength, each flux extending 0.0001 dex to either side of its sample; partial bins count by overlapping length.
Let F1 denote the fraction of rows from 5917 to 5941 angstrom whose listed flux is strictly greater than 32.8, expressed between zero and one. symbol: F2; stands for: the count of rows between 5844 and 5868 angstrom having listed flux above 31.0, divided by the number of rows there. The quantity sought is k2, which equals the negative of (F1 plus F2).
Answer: -0.89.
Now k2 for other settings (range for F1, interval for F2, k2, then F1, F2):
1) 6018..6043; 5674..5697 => -1.11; 0.67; 0.44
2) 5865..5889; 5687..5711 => -0.67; 0.11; 0.56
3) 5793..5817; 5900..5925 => -0.89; 0.33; 0.56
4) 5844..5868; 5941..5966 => -0.89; 0.11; 0.78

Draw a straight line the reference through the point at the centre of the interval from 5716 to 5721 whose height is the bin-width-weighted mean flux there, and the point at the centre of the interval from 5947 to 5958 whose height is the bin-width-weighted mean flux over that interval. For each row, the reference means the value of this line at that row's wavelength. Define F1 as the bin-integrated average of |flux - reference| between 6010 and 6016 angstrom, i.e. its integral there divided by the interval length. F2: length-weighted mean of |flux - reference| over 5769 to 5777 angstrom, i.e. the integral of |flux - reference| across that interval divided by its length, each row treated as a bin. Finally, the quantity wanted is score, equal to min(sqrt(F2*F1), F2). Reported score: 0.3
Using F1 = 1.3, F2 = 0.3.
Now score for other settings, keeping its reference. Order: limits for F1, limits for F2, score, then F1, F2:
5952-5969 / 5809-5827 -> 1.0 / 1.1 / 1.0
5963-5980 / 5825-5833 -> 1.8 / 1.5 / 2.3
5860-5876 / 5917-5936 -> 1.1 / 0.9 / 1.2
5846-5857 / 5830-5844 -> 1.7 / 1.3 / 2.3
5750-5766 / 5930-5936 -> 1.2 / 0.9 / 1.7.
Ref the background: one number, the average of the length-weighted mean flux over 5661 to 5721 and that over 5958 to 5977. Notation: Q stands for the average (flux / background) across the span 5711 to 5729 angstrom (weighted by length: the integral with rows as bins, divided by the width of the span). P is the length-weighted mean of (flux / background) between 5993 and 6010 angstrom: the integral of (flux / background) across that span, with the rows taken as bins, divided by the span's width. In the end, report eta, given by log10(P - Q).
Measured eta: -1.2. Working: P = 1.04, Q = 0.97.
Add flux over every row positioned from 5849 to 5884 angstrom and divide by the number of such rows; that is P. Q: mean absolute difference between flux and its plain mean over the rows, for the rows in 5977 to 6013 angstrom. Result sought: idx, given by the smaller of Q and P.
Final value 0.7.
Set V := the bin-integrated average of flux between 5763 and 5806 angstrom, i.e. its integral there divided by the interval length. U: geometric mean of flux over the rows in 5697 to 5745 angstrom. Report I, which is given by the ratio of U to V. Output 0.98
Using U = 30.8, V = 31.3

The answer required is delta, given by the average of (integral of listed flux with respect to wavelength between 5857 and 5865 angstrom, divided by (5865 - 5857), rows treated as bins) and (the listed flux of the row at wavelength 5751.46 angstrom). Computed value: 30.9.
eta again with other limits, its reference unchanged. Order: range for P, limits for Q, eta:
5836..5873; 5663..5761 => -1.5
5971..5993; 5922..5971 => -1.7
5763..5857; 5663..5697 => -1.4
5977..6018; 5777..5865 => -1.5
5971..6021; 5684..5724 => -1.2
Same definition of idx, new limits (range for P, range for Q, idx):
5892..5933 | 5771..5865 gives 1.3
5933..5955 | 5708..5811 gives 1.1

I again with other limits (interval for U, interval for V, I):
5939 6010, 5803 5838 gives 1.01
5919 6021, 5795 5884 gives 1.02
